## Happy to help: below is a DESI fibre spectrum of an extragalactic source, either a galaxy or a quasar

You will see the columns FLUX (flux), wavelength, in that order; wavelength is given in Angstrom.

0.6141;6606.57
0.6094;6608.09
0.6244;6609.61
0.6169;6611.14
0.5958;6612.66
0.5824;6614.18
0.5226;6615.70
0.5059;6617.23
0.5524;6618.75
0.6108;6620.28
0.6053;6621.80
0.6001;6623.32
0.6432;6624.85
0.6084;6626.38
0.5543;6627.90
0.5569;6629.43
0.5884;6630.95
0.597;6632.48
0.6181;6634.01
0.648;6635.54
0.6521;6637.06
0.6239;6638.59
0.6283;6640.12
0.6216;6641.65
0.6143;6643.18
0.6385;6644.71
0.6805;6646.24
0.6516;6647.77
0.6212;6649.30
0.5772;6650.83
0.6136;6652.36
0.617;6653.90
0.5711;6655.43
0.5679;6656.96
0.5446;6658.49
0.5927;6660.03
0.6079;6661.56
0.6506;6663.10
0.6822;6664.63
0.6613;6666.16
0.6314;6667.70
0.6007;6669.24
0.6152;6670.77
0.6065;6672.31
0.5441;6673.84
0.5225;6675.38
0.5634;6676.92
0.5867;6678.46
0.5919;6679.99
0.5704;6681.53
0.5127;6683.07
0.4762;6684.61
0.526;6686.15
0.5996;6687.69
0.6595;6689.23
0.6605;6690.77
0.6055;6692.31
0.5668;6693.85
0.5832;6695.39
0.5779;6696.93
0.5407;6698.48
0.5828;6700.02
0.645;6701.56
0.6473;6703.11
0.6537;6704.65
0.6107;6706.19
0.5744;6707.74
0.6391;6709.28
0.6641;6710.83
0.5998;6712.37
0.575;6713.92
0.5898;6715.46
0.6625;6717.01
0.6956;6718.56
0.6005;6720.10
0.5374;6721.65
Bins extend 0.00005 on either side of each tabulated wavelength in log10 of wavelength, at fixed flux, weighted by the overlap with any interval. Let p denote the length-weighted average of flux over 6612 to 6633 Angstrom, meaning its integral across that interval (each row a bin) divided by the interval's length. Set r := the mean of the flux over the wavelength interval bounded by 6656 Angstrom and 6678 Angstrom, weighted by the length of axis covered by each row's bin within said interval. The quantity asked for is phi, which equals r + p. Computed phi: 1.18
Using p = 0.580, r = 0.599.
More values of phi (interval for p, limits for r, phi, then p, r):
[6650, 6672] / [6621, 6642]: 1.22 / 0.609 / 0.610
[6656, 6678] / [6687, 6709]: 1.21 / 0.599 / 0.609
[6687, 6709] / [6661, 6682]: 1.21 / 0.609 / 0.603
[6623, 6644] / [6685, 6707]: 1.21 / 0.611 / 0.602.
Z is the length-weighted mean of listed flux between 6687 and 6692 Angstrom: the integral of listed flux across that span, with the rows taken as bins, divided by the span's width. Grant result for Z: 0.638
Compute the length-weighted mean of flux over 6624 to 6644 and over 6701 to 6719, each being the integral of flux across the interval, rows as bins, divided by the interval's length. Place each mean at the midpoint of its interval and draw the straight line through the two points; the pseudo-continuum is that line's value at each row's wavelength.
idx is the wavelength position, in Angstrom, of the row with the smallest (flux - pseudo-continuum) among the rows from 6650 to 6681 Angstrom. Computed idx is 6675.38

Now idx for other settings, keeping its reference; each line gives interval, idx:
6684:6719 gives 6684.61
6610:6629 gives 6617.23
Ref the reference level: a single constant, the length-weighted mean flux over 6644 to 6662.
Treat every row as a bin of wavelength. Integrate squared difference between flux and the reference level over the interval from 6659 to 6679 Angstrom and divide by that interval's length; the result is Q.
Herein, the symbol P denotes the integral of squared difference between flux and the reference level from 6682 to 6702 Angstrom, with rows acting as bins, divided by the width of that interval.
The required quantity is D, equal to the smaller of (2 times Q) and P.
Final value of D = 0.0037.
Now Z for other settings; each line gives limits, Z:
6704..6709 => 0.615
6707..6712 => 0.625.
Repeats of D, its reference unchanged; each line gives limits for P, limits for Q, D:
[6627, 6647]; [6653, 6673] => 0.0013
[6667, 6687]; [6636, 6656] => 0.0022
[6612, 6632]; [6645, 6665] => 0.0021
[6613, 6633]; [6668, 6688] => 0.0021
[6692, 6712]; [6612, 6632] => 0.0014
